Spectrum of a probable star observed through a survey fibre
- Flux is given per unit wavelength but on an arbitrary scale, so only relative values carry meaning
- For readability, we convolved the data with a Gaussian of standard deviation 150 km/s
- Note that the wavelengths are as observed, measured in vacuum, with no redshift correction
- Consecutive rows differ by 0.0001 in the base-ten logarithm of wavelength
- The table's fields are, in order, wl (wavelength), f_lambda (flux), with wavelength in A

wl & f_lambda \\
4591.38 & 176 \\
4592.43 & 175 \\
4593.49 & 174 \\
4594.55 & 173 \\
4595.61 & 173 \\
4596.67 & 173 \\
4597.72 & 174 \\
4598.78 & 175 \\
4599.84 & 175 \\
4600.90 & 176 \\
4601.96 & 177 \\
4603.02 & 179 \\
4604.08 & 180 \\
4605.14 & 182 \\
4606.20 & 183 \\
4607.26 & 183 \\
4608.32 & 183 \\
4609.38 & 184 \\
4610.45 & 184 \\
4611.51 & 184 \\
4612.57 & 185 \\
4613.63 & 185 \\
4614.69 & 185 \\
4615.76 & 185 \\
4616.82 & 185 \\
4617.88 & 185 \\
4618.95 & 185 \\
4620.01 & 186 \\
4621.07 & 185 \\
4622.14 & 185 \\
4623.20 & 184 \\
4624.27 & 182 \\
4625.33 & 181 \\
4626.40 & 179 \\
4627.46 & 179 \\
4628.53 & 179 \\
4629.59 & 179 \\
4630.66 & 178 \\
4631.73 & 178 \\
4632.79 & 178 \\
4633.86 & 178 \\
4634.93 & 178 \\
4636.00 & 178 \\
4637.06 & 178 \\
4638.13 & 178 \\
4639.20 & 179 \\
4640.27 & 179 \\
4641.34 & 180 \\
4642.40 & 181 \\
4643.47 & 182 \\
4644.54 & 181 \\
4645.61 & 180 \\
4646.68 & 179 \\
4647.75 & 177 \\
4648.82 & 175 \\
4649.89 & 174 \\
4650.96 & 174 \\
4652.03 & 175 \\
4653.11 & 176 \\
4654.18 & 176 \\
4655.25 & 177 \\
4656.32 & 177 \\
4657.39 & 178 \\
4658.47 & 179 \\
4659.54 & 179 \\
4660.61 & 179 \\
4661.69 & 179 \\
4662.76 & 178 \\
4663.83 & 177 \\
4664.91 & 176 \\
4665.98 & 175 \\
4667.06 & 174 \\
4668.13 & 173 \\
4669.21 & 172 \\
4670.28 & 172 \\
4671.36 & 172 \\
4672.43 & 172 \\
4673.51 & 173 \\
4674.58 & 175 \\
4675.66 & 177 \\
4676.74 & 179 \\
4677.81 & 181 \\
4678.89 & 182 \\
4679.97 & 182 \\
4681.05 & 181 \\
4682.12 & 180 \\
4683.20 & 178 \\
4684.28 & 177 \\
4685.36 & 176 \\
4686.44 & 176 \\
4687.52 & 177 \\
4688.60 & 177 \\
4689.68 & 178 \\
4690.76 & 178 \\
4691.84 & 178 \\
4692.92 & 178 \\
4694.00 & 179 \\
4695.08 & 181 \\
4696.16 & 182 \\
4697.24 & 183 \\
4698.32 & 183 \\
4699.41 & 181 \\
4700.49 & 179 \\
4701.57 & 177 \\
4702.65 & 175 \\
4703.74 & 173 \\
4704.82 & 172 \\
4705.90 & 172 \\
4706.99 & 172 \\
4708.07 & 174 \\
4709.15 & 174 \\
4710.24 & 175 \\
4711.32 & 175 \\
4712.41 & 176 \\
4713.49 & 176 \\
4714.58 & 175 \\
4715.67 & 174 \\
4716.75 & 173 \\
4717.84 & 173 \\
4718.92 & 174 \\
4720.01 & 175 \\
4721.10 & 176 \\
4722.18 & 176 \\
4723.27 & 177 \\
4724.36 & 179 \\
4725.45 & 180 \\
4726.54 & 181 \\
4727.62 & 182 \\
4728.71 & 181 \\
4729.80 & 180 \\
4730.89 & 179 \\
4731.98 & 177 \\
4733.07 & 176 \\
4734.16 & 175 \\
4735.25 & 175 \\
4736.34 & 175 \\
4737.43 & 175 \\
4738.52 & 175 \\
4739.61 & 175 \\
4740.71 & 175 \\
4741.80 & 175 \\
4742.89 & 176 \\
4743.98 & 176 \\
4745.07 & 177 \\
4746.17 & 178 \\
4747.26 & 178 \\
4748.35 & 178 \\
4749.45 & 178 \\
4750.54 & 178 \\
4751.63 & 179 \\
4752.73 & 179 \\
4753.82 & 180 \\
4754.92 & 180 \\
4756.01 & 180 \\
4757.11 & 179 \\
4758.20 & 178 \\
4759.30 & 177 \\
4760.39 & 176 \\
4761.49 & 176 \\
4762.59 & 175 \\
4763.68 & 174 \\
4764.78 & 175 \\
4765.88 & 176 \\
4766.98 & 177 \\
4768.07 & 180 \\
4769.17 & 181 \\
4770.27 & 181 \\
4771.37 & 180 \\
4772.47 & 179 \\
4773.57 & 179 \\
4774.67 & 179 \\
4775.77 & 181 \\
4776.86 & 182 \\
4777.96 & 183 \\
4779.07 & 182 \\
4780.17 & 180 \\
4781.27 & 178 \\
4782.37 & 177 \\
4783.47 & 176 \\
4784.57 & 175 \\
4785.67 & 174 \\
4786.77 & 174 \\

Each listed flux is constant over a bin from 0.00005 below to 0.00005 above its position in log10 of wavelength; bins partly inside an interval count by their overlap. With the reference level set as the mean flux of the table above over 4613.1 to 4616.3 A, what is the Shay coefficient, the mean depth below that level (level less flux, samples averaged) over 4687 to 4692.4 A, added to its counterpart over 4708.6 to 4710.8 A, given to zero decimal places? 18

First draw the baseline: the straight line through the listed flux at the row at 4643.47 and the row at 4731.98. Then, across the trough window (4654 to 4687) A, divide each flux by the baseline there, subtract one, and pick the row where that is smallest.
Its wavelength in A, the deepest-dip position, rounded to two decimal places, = 4669.21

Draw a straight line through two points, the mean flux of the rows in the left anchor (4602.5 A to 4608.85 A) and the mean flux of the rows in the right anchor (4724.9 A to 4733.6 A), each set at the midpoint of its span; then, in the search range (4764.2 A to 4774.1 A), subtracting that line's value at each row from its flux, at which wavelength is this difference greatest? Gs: 4770.27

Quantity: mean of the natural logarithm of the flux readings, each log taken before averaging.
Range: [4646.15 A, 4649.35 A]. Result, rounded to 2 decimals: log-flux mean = 5.18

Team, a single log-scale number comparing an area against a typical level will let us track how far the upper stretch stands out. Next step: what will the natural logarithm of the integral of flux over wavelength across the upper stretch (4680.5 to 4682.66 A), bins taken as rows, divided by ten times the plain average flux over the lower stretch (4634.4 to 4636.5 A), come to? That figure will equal -1.52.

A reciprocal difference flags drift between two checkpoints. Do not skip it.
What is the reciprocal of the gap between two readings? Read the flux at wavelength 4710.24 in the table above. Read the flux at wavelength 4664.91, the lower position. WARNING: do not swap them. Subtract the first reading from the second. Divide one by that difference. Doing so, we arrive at 1.0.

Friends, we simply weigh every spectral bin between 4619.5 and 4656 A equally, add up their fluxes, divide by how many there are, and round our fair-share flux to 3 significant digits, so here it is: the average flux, 179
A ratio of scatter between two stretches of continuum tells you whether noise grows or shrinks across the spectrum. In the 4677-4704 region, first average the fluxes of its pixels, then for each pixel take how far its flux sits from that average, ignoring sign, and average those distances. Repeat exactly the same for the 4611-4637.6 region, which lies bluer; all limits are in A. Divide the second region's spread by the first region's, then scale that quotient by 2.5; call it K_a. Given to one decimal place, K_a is 3.5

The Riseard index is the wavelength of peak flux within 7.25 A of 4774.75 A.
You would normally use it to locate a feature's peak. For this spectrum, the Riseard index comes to 4777.96 A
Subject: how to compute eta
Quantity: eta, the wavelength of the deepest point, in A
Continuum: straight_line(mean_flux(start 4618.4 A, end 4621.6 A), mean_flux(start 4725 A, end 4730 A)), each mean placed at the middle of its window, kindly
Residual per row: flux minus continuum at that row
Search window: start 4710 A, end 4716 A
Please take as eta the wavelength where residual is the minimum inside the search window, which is 4715.67 A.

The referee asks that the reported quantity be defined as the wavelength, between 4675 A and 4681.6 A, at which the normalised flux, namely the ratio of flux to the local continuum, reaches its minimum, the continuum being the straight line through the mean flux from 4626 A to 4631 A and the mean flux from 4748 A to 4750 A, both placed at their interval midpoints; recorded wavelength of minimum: 4675.66 A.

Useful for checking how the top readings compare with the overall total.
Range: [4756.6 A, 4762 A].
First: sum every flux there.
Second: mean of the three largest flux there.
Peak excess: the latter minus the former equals -708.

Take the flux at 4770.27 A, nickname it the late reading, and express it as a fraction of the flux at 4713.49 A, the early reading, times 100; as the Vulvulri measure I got 103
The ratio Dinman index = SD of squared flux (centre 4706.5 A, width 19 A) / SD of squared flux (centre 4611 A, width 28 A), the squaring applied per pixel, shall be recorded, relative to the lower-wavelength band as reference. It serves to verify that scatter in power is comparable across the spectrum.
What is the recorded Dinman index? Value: 0.91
